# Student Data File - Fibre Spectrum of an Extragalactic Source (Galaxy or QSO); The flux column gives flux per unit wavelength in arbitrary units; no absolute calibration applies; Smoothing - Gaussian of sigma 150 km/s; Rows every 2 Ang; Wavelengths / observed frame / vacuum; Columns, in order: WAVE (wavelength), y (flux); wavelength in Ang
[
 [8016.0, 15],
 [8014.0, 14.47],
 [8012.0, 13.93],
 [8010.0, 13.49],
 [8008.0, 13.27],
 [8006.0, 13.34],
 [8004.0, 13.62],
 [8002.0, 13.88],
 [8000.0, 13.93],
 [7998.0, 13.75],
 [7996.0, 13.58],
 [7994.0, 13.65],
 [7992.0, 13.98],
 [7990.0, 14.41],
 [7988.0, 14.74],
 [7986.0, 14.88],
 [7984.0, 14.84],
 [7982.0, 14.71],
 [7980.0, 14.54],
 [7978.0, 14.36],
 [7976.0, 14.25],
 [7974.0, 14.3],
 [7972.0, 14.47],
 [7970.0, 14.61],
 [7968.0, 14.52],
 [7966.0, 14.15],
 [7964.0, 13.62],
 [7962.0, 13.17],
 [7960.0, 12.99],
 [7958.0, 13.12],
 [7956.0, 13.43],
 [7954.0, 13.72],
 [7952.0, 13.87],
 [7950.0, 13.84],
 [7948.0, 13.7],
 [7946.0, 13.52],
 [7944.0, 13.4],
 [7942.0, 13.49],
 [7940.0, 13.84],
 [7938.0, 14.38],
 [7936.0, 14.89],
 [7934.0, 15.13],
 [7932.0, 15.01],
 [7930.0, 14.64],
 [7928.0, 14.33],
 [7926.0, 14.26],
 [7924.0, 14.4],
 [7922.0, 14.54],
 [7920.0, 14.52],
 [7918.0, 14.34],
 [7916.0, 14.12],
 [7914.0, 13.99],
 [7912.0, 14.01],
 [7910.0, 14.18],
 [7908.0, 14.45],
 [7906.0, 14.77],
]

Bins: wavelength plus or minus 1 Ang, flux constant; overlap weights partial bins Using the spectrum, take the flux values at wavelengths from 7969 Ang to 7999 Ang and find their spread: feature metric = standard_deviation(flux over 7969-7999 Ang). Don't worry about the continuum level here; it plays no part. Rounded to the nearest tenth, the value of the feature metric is 0.4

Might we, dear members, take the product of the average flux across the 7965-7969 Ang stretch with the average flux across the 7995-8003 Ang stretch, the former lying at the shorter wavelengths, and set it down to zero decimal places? 198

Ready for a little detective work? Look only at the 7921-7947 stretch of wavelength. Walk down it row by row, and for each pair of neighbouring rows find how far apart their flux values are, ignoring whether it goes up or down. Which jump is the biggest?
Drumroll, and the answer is 0.540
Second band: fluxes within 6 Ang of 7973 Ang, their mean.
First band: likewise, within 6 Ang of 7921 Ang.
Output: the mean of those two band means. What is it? 14.4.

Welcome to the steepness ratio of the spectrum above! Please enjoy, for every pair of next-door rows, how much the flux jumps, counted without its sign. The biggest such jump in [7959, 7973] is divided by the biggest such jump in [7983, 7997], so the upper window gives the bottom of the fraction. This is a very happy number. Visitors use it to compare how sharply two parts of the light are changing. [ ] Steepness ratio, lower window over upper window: 1.23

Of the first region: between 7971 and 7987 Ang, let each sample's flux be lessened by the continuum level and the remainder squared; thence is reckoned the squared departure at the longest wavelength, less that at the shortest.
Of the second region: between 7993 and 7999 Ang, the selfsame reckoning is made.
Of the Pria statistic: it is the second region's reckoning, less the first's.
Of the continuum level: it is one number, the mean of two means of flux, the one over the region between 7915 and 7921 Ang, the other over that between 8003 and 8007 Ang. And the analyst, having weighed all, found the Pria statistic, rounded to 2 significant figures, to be -0.67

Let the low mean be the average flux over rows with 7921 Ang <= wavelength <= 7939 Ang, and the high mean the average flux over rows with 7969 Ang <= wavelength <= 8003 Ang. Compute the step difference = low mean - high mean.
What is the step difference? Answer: 0.33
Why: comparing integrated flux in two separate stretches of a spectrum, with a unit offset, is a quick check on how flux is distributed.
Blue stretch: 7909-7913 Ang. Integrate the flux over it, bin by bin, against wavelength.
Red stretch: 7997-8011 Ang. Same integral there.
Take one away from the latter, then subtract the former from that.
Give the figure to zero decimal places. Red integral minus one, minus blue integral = 133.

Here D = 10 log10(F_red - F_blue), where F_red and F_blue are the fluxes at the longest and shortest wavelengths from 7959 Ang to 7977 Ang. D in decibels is 1.0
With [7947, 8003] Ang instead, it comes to -7.4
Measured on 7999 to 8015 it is -2.7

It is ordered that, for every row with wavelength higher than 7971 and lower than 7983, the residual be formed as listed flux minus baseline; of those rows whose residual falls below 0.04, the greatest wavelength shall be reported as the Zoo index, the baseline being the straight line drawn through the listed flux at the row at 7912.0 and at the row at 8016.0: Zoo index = 7982.0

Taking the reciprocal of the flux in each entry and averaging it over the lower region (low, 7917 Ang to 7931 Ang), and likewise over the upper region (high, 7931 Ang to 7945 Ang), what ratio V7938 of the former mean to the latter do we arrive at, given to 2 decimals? 0.99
